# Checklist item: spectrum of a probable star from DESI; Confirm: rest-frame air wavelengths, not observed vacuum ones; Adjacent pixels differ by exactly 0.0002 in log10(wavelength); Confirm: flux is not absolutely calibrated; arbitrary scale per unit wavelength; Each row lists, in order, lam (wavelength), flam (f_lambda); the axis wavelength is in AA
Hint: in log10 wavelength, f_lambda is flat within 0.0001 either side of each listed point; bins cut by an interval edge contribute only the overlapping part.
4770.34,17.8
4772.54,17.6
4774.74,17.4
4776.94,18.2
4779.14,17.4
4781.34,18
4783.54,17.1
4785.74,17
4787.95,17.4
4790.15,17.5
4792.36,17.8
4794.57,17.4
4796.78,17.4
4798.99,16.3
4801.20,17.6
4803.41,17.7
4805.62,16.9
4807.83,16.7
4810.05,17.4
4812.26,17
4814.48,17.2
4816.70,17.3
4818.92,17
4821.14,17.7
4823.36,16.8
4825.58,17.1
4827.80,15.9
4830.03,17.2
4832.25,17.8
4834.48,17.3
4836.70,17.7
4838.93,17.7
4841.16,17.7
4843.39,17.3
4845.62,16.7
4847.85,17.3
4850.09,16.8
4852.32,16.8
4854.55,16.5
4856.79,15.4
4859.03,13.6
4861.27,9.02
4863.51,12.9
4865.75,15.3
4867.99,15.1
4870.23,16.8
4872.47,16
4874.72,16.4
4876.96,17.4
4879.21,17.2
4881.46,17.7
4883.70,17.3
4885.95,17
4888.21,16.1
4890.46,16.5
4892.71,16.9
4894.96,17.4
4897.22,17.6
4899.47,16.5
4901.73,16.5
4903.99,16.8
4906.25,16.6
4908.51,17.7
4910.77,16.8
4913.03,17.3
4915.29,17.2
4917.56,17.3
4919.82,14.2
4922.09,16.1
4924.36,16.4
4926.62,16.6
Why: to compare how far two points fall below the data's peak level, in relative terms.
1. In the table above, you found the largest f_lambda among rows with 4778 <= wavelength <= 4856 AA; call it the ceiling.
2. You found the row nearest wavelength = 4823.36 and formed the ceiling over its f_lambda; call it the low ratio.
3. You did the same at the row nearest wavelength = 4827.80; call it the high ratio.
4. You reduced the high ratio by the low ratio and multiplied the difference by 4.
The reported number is 0.2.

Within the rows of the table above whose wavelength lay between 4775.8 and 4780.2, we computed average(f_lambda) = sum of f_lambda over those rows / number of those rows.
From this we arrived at 17.8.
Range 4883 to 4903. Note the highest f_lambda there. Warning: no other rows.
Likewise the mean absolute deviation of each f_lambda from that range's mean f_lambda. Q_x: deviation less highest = -17.2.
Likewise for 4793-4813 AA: -17.3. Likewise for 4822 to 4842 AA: -17.4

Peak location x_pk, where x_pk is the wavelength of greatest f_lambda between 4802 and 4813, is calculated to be 4803.41 AA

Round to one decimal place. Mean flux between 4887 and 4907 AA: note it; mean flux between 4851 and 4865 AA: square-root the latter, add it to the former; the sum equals 20.5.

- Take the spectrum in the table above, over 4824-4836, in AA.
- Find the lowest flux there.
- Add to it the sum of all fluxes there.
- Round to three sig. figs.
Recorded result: 101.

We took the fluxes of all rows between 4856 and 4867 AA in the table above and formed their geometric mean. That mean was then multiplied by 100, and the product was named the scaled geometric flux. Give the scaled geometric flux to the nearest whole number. 1301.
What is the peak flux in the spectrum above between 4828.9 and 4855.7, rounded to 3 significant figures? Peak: 17.8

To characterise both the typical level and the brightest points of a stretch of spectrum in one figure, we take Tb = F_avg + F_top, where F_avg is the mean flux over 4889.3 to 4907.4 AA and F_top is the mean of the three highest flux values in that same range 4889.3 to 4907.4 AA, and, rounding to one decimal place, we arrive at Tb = 34.2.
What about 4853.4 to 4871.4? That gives 30.6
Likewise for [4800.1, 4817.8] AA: 34.8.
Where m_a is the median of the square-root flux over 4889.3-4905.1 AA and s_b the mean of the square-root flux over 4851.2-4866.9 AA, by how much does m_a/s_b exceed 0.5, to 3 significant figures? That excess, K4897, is 0.592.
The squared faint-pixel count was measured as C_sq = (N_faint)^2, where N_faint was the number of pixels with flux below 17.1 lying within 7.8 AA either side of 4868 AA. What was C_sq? 49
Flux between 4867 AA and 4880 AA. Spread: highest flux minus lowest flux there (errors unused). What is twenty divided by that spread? 9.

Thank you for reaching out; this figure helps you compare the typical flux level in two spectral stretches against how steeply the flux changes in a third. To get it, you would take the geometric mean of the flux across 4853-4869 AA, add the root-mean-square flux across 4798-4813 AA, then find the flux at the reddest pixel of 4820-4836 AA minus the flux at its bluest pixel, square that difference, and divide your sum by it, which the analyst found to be 193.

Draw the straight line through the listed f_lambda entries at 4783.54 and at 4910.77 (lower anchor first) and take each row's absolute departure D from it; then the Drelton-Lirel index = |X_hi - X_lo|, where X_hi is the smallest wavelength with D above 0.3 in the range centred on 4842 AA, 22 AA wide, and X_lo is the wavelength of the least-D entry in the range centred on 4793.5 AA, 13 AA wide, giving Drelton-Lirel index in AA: 44.3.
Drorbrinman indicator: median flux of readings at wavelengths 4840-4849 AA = 17.3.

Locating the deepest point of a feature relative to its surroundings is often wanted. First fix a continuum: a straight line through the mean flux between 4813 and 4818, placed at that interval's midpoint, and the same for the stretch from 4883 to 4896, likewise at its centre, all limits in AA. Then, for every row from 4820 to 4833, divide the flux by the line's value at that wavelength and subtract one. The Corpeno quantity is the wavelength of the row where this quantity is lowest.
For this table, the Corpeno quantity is 4827.80 AA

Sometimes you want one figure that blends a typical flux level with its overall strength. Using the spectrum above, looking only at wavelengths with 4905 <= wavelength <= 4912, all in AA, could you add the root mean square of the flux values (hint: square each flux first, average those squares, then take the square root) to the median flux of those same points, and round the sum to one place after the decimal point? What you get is 33.8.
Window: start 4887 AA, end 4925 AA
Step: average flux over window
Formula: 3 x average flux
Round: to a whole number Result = 50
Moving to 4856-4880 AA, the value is 45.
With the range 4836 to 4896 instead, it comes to 49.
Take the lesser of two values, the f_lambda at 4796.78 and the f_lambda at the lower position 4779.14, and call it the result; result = 17.4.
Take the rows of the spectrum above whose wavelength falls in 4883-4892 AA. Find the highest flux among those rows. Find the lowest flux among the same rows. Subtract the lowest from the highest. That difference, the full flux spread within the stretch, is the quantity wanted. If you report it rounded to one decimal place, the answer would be 1.2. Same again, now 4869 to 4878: 1.4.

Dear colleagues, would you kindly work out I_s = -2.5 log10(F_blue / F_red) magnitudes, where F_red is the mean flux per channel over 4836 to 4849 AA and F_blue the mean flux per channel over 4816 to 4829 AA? 0.027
